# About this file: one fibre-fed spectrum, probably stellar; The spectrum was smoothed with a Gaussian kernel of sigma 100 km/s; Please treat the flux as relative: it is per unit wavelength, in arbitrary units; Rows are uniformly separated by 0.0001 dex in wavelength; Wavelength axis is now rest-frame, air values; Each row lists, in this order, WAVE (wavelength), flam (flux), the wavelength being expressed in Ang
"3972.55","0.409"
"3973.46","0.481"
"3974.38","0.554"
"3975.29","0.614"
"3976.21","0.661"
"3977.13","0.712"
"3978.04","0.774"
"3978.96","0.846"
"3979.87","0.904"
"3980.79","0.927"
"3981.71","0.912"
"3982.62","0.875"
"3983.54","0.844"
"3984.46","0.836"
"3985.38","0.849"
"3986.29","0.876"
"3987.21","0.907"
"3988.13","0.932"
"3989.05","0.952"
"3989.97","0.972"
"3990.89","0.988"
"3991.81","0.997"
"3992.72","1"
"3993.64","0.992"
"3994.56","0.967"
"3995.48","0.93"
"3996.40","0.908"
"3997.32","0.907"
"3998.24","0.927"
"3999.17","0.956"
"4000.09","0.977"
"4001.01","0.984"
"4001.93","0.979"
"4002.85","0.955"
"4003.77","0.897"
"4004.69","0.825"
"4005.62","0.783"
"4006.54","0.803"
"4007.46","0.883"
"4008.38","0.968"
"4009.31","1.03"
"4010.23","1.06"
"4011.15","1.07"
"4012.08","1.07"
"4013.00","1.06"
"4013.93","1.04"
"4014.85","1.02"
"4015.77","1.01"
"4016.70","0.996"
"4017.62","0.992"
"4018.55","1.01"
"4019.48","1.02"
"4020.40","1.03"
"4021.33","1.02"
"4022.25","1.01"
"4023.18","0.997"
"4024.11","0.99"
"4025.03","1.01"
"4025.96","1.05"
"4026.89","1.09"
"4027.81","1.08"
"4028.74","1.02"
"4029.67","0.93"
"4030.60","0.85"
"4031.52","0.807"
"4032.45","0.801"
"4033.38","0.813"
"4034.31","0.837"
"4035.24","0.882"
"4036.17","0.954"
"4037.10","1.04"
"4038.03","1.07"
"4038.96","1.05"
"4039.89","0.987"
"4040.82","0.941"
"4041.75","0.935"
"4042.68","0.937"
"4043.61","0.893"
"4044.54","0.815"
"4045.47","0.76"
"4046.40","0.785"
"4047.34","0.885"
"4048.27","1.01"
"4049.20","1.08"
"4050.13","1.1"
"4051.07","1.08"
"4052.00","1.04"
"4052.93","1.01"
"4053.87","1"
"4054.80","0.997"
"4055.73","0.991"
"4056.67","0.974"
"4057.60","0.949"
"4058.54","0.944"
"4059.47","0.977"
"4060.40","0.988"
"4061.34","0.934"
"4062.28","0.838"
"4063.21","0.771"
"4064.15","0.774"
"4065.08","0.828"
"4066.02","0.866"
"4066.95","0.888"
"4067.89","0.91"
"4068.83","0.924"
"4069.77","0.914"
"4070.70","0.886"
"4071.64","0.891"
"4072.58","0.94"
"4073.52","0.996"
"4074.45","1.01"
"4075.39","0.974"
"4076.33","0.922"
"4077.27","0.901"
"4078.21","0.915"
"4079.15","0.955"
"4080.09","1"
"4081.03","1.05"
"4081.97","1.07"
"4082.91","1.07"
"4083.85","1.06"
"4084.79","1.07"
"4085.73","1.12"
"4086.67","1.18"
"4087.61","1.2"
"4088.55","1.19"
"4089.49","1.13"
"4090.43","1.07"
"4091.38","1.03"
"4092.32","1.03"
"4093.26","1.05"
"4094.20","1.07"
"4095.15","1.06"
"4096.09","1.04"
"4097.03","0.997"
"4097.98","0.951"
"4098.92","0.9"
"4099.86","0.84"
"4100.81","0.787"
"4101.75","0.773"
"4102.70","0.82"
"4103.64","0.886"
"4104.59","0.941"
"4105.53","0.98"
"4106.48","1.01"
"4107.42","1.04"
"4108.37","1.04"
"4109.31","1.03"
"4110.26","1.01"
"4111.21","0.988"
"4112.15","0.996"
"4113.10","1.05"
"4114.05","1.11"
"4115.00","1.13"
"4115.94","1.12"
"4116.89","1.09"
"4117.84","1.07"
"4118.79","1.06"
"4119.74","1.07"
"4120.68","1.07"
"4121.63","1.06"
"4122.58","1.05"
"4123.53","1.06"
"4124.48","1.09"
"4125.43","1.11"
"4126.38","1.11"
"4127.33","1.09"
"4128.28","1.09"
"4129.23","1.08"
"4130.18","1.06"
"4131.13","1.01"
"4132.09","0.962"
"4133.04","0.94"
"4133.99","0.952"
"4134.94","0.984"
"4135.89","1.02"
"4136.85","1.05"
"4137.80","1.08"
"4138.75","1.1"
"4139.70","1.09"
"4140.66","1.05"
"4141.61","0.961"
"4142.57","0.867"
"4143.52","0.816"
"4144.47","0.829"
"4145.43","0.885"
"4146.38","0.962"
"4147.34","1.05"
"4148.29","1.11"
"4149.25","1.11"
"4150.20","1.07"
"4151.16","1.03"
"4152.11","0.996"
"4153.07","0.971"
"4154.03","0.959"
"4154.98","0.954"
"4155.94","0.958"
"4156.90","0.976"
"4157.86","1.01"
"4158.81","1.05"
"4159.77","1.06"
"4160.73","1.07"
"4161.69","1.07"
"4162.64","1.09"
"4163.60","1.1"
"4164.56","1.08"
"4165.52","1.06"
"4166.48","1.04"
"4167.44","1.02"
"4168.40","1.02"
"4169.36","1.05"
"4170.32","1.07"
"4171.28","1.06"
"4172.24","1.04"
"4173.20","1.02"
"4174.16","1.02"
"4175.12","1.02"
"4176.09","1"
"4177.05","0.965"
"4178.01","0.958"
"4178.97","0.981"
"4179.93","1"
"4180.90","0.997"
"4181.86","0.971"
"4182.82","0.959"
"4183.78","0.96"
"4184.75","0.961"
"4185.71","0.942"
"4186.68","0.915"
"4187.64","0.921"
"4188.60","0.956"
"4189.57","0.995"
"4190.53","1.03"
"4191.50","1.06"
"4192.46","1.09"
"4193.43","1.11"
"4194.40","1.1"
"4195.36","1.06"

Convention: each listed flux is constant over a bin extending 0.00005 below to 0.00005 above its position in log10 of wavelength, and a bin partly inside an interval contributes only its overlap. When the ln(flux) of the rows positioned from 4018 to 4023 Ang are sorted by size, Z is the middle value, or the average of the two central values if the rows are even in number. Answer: 0.02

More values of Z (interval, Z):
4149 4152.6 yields 0.05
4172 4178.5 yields 0.02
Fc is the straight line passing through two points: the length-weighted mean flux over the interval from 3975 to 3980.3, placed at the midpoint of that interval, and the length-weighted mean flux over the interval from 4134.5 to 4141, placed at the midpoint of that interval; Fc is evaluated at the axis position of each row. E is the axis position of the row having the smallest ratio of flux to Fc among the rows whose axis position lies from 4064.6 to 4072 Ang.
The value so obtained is 4065.08 Ang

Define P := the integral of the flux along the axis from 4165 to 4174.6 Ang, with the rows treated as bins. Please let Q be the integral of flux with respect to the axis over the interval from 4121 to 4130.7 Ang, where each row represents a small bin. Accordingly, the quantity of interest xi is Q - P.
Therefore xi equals 0.5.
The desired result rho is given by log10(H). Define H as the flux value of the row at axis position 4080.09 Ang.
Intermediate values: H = 1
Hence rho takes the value 0.00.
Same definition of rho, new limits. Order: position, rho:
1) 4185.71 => -0.03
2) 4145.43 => -0.05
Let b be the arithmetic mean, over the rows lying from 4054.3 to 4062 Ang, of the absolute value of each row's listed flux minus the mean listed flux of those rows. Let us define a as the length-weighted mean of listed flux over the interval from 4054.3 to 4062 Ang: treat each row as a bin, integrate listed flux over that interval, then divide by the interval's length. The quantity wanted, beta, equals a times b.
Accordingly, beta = 0.020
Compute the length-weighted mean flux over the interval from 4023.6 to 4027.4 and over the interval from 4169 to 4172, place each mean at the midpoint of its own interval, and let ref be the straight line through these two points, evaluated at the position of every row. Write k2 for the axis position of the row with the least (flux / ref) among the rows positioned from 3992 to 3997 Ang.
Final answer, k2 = 3996.40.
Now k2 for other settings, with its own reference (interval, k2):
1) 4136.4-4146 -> 4143.52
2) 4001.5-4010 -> 4005.62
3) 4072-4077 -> 4076.33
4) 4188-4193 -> 4188.60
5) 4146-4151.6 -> 4146.38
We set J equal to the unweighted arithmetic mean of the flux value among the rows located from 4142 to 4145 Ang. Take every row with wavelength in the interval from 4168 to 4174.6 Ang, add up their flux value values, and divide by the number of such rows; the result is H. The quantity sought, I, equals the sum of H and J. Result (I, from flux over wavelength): 1.88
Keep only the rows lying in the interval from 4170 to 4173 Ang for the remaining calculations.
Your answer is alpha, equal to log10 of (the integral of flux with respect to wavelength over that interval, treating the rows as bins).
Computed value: 0.50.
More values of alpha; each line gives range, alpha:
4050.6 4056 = 0.74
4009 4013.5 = 0.68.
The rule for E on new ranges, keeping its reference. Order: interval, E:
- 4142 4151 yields 4143.52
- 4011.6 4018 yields 4017.62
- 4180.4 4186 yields 4185.71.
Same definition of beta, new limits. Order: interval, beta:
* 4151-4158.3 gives 0.022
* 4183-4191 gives 0.025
